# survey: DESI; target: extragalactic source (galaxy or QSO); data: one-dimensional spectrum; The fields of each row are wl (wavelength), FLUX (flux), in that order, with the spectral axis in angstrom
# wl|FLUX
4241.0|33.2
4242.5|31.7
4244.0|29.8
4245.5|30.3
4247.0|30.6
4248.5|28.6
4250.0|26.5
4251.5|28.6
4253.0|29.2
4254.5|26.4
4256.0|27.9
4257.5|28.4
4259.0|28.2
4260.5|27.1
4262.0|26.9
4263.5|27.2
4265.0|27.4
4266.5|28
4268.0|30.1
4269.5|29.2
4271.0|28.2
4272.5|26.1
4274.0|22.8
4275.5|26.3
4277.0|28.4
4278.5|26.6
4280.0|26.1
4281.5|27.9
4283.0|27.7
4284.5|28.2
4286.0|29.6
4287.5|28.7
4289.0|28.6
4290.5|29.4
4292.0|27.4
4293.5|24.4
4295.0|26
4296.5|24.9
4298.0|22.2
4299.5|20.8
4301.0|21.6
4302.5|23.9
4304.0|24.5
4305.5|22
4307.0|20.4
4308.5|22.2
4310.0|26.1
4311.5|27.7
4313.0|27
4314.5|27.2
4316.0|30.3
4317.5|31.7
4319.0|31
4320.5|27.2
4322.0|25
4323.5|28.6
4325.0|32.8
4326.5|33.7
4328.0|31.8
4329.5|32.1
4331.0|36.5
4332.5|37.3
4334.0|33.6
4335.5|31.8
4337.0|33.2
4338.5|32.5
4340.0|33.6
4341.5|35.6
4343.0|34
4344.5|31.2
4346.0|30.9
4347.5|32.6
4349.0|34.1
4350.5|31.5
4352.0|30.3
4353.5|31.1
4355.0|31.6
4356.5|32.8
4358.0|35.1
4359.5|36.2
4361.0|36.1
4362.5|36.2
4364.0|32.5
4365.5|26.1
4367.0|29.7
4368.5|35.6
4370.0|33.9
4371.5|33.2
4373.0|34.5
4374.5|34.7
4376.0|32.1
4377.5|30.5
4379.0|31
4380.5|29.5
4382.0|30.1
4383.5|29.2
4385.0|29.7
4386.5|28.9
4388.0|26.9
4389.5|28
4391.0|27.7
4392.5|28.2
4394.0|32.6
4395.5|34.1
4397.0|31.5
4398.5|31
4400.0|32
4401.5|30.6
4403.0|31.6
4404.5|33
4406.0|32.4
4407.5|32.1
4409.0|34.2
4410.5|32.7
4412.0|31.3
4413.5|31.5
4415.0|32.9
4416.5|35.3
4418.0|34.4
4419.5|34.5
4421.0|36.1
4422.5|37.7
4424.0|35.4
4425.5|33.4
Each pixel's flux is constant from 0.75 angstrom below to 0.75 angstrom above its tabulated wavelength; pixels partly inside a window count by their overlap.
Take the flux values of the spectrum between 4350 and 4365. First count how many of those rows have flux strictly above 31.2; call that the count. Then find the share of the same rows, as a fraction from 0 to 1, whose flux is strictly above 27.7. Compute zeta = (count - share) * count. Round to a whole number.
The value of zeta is 56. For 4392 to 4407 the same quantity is 42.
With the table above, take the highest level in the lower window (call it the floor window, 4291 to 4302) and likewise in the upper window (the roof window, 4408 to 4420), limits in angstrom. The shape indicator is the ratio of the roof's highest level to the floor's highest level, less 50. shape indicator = -48.7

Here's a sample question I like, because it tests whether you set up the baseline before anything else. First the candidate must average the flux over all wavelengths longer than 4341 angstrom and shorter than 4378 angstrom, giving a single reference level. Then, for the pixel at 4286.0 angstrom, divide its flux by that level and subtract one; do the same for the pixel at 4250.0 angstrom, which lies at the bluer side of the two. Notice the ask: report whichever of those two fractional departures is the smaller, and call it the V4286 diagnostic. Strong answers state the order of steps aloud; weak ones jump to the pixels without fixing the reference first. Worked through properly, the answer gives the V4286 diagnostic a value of -0.19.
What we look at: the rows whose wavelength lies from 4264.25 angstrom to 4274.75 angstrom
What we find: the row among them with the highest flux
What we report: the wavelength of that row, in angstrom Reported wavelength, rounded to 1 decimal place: 4268.0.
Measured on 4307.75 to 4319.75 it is 4317.5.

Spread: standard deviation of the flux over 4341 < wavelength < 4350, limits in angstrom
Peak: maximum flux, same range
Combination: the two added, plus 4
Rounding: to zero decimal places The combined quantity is 41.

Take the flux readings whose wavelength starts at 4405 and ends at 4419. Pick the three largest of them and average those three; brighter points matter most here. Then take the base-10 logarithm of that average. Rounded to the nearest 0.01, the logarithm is 1.54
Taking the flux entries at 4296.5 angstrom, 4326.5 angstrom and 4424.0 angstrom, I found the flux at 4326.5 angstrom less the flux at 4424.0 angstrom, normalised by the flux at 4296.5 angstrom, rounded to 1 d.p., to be -0.1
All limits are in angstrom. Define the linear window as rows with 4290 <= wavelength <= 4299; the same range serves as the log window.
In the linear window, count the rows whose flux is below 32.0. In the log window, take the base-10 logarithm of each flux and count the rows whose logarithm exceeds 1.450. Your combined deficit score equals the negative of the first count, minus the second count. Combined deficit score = -7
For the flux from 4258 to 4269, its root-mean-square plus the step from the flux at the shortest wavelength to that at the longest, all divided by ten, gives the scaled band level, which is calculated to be 2.98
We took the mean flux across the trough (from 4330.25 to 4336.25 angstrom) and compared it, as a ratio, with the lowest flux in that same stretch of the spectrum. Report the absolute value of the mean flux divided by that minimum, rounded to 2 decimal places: 1.09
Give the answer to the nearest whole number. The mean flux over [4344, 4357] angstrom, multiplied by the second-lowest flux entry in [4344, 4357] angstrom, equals 982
